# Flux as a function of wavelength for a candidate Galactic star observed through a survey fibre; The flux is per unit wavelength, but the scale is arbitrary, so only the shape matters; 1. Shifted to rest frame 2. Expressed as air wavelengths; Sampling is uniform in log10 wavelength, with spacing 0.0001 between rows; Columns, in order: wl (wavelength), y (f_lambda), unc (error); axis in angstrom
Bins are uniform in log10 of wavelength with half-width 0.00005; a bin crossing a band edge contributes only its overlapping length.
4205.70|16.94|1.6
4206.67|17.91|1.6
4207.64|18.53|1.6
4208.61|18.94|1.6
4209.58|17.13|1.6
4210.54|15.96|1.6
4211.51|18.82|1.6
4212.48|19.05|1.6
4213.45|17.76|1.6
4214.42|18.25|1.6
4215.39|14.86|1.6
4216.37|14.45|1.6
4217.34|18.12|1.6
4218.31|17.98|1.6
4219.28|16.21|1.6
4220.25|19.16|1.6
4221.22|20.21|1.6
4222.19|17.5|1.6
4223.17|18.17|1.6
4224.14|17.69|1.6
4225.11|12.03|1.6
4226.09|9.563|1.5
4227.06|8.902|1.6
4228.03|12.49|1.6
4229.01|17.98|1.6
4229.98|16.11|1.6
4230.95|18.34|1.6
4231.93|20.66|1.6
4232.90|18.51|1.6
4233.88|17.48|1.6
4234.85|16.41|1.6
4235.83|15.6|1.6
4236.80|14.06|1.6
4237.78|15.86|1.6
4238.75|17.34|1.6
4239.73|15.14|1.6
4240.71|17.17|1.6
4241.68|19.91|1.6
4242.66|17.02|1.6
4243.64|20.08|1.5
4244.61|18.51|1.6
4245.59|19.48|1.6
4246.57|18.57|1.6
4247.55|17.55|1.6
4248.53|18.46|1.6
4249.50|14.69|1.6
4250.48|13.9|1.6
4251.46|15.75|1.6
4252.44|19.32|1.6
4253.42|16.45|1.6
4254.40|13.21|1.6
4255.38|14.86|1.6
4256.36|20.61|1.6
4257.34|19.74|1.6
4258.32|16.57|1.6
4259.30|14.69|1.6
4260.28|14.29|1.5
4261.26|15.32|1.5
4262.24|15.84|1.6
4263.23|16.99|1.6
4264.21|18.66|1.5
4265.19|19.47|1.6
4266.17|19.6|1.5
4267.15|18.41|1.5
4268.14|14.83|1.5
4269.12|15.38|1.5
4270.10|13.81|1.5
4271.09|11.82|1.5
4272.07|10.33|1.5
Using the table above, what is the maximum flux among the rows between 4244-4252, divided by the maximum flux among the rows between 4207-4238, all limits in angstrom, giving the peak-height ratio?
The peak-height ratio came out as 0.94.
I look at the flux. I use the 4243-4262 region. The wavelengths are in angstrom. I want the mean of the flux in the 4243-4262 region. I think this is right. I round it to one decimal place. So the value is 16.9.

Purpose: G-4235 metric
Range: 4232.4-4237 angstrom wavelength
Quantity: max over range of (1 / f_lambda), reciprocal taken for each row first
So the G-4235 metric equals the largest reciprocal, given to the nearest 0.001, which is 0.071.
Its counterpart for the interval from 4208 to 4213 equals 0.063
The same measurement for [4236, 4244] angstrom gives 0.071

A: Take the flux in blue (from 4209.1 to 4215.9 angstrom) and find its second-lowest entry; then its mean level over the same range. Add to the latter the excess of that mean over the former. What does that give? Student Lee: 18.8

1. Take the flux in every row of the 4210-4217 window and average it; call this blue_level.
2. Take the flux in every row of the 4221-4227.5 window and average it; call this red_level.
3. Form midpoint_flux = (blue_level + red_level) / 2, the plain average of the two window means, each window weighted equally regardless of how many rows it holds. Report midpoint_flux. 15.9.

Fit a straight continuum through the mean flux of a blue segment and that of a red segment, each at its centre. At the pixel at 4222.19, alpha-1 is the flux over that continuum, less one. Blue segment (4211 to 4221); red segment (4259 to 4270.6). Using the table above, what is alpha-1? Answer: 0.01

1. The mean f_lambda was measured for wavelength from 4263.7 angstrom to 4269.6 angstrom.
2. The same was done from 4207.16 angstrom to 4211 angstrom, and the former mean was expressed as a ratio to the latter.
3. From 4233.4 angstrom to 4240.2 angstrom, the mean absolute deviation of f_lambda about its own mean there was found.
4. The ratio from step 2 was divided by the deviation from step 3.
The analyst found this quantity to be 1.1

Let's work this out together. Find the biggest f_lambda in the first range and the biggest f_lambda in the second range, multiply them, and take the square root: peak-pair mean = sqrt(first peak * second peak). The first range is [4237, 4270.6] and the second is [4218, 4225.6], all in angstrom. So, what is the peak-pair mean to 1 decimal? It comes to 20.4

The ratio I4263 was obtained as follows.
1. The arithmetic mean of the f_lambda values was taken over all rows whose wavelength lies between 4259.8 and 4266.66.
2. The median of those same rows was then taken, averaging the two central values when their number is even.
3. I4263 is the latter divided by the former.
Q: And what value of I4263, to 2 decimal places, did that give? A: 0.99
